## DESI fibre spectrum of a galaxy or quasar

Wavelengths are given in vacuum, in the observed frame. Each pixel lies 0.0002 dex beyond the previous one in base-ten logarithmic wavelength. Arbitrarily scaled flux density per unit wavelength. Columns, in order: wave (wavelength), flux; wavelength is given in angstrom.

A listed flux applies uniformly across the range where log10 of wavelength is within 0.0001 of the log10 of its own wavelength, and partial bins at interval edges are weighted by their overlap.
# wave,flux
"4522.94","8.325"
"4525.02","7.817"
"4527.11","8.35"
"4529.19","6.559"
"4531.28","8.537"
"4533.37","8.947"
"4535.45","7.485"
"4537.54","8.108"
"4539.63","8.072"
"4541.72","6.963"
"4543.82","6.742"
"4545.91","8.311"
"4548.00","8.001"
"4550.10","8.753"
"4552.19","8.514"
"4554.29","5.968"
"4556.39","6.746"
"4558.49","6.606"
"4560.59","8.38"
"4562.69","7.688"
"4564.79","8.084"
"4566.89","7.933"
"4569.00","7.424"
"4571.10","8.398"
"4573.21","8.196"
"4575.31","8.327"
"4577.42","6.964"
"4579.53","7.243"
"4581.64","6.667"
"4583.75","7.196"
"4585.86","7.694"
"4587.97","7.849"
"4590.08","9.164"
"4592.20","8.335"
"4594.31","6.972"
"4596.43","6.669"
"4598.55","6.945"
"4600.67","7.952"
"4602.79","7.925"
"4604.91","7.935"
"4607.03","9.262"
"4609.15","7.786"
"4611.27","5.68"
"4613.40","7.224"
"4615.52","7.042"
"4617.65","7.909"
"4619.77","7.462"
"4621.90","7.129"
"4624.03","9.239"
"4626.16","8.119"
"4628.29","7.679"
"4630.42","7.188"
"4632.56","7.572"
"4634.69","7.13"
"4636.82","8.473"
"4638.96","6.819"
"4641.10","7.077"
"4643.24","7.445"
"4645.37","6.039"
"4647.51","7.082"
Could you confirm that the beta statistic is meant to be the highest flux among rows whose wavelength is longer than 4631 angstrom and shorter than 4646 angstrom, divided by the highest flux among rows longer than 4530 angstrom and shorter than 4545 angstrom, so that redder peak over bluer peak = 0.95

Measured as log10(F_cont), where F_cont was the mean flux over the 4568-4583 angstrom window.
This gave 0.881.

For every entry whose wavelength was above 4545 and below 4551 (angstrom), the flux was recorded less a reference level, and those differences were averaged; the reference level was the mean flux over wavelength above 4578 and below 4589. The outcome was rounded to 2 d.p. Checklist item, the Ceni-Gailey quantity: 1.03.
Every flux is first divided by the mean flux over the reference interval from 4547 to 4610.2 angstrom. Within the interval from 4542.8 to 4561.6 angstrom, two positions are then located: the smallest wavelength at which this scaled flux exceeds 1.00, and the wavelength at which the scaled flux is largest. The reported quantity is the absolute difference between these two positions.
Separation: 4.2 angstrom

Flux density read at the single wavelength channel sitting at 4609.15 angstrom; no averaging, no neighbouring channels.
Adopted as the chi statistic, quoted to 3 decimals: 7.786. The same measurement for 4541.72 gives 6.963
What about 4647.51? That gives 7.082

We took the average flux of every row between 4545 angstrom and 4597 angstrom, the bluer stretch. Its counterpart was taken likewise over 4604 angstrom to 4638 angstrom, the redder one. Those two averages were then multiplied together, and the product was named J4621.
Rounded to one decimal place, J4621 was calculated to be 59.0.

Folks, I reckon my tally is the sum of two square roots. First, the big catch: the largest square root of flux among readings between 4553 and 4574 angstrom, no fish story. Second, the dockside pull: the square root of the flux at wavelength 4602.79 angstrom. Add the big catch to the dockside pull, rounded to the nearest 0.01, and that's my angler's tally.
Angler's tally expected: 5.71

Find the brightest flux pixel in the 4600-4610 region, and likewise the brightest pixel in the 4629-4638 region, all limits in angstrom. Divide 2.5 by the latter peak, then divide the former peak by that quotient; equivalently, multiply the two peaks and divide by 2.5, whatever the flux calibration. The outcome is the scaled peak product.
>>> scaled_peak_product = 31.4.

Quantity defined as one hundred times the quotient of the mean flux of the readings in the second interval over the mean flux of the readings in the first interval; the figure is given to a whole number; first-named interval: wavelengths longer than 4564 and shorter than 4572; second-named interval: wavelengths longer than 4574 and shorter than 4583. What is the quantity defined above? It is 92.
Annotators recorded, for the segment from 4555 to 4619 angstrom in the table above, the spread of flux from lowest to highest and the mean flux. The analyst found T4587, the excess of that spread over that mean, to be -4.0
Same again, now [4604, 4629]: -4.1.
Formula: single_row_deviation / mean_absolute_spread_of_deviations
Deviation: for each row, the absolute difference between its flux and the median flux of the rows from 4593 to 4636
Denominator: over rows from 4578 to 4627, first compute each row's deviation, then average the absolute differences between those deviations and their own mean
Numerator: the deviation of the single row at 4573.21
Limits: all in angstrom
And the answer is 1.6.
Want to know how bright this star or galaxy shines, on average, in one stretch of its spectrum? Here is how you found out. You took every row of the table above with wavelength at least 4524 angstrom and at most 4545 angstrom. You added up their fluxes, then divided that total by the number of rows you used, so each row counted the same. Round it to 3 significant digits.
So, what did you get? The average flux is 7.76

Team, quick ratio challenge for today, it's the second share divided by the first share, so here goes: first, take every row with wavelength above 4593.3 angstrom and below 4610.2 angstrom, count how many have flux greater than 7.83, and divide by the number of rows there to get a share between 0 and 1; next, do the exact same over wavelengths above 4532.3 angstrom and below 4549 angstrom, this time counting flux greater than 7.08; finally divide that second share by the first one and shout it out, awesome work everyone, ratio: 1.50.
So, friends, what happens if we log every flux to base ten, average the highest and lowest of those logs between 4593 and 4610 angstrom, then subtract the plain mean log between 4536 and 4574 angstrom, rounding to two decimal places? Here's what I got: 0.01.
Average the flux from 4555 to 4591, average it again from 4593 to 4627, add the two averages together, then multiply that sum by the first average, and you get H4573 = 117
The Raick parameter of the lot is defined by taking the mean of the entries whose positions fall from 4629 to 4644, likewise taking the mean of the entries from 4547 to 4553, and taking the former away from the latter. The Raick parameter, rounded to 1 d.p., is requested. 1.0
